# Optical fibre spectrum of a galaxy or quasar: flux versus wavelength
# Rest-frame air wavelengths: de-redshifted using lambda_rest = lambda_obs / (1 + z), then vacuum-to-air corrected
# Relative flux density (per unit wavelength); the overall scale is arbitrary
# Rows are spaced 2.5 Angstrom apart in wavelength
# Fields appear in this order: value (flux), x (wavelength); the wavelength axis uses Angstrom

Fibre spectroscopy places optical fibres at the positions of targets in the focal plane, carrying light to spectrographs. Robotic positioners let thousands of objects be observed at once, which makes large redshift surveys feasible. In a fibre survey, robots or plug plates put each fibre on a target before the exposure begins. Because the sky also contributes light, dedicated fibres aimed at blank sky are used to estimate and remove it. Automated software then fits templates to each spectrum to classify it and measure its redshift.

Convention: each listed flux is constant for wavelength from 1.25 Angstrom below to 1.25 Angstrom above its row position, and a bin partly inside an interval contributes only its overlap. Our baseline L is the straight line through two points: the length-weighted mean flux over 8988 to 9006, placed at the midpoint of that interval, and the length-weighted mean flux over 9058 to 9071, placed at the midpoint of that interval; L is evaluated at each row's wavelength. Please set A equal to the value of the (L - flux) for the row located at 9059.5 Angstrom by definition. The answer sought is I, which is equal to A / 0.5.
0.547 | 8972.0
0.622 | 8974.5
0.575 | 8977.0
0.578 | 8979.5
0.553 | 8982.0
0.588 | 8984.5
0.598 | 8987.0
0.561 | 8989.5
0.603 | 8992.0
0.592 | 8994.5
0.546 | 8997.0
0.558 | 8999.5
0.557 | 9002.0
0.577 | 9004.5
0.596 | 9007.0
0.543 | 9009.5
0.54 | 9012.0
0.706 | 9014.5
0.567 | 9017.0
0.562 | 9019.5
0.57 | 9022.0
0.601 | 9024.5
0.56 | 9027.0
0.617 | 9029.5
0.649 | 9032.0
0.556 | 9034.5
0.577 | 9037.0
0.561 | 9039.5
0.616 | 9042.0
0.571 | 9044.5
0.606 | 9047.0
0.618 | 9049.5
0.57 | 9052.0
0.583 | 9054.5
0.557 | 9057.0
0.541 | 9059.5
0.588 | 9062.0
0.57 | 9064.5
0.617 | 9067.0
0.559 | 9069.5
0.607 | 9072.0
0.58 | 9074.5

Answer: 0.07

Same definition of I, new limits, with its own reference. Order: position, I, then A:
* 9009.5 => 0.06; 0.03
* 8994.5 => -0.04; -0.02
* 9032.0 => -0.15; -0.08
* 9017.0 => 0.01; 0.01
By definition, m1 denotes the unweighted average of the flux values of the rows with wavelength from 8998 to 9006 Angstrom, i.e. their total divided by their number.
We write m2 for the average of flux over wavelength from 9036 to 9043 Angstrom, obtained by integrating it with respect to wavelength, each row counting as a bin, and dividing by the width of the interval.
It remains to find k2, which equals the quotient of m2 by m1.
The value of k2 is 1.04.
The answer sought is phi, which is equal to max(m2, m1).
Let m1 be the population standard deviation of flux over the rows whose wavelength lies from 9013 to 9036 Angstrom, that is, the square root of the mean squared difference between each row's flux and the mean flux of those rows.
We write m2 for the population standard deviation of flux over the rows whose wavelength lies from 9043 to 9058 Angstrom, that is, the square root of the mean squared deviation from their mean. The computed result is 0.048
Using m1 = 0.048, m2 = 0.021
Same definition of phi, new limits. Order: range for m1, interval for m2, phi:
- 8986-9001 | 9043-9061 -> 0.025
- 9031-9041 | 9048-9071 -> 0.037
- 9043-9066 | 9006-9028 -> 0.048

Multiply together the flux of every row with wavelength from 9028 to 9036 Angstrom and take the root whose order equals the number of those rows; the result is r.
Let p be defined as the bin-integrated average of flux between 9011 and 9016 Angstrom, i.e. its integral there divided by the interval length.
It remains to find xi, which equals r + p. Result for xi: 1.23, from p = 0.624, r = 0.606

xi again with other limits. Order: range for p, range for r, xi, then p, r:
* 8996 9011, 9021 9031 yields 1.15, 0.563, 0.587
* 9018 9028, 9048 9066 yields 1.15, 0.573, 0.575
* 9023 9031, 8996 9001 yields 1.15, 0.594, 0.552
